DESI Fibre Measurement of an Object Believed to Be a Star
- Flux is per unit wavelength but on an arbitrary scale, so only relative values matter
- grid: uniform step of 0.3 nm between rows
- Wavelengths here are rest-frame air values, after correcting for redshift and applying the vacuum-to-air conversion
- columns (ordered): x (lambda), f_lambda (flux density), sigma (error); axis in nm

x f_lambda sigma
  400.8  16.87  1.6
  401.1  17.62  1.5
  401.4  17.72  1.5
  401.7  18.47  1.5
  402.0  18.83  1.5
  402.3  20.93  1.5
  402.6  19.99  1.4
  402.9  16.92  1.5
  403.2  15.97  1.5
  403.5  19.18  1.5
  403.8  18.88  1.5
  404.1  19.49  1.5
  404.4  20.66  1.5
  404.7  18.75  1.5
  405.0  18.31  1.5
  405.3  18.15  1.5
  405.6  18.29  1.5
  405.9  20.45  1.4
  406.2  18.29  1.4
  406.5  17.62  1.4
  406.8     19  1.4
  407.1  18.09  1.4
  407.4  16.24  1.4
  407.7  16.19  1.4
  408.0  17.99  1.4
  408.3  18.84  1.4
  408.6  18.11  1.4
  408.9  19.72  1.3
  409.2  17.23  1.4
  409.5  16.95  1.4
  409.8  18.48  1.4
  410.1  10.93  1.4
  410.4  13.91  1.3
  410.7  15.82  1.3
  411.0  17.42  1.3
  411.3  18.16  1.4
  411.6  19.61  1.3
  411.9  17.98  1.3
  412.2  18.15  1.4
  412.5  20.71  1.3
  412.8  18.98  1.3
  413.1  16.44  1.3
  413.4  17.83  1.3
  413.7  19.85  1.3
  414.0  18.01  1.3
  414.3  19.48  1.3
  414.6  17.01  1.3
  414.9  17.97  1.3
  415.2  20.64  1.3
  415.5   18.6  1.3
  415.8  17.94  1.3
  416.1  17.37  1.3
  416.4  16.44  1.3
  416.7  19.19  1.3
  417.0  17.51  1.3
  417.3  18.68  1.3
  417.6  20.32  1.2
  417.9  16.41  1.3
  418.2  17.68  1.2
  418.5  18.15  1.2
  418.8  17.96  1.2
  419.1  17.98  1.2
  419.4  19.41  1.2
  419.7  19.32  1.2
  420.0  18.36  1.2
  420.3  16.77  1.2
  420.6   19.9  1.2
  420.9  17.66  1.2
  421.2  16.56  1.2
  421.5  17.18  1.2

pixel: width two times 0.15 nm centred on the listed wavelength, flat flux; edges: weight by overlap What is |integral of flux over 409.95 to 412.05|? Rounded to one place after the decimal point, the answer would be 34.1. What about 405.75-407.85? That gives 37.8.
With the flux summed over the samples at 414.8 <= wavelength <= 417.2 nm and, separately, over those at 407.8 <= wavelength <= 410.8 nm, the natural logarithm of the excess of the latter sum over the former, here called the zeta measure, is 3.1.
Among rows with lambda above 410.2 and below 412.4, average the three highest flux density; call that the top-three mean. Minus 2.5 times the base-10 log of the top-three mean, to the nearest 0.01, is -3.18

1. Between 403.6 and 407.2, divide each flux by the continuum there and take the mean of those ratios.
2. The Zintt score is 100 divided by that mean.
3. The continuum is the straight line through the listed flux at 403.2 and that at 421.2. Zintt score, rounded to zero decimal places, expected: 85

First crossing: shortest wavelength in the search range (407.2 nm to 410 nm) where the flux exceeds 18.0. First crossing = 408.3 nm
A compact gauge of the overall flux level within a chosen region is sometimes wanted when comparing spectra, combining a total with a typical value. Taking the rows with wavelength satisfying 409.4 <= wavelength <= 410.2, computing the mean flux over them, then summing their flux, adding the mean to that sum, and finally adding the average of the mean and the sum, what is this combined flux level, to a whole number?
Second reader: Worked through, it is 93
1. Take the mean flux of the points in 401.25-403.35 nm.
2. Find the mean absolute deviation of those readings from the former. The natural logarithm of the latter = 0.3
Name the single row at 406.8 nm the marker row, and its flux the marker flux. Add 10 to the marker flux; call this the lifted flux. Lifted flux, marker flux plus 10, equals 29.0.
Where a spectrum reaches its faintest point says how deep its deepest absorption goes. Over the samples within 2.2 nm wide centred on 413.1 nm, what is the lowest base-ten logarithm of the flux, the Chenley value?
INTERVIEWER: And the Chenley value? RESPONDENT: 1.22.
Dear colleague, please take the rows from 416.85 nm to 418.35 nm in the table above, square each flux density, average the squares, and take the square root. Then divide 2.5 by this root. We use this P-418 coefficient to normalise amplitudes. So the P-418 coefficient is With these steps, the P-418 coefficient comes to 0.138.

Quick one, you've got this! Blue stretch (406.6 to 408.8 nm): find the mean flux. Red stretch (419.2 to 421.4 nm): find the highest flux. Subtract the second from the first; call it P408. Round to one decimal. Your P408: -2.1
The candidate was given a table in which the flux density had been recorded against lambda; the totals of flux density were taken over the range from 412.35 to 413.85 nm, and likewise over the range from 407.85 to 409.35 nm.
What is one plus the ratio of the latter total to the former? 1.980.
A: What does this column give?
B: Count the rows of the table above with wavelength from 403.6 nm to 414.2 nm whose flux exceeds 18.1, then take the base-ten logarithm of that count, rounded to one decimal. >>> 1.3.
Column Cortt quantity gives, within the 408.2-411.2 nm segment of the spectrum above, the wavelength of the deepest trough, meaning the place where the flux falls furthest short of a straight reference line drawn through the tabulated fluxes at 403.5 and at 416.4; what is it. 410.1 nm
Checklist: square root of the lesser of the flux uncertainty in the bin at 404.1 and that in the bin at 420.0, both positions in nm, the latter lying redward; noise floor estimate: 1.10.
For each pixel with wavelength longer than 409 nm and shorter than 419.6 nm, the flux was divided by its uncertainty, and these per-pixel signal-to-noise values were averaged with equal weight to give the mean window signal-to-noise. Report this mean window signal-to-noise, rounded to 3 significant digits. 13.8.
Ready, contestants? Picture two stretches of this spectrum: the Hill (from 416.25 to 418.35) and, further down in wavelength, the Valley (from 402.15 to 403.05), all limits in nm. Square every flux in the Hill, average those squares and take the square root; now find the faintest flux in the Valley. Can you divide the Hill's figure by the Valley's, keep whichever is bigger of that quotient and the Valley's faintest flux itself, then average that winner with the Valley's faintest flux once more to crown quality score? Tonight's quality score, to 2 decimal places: 16.92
